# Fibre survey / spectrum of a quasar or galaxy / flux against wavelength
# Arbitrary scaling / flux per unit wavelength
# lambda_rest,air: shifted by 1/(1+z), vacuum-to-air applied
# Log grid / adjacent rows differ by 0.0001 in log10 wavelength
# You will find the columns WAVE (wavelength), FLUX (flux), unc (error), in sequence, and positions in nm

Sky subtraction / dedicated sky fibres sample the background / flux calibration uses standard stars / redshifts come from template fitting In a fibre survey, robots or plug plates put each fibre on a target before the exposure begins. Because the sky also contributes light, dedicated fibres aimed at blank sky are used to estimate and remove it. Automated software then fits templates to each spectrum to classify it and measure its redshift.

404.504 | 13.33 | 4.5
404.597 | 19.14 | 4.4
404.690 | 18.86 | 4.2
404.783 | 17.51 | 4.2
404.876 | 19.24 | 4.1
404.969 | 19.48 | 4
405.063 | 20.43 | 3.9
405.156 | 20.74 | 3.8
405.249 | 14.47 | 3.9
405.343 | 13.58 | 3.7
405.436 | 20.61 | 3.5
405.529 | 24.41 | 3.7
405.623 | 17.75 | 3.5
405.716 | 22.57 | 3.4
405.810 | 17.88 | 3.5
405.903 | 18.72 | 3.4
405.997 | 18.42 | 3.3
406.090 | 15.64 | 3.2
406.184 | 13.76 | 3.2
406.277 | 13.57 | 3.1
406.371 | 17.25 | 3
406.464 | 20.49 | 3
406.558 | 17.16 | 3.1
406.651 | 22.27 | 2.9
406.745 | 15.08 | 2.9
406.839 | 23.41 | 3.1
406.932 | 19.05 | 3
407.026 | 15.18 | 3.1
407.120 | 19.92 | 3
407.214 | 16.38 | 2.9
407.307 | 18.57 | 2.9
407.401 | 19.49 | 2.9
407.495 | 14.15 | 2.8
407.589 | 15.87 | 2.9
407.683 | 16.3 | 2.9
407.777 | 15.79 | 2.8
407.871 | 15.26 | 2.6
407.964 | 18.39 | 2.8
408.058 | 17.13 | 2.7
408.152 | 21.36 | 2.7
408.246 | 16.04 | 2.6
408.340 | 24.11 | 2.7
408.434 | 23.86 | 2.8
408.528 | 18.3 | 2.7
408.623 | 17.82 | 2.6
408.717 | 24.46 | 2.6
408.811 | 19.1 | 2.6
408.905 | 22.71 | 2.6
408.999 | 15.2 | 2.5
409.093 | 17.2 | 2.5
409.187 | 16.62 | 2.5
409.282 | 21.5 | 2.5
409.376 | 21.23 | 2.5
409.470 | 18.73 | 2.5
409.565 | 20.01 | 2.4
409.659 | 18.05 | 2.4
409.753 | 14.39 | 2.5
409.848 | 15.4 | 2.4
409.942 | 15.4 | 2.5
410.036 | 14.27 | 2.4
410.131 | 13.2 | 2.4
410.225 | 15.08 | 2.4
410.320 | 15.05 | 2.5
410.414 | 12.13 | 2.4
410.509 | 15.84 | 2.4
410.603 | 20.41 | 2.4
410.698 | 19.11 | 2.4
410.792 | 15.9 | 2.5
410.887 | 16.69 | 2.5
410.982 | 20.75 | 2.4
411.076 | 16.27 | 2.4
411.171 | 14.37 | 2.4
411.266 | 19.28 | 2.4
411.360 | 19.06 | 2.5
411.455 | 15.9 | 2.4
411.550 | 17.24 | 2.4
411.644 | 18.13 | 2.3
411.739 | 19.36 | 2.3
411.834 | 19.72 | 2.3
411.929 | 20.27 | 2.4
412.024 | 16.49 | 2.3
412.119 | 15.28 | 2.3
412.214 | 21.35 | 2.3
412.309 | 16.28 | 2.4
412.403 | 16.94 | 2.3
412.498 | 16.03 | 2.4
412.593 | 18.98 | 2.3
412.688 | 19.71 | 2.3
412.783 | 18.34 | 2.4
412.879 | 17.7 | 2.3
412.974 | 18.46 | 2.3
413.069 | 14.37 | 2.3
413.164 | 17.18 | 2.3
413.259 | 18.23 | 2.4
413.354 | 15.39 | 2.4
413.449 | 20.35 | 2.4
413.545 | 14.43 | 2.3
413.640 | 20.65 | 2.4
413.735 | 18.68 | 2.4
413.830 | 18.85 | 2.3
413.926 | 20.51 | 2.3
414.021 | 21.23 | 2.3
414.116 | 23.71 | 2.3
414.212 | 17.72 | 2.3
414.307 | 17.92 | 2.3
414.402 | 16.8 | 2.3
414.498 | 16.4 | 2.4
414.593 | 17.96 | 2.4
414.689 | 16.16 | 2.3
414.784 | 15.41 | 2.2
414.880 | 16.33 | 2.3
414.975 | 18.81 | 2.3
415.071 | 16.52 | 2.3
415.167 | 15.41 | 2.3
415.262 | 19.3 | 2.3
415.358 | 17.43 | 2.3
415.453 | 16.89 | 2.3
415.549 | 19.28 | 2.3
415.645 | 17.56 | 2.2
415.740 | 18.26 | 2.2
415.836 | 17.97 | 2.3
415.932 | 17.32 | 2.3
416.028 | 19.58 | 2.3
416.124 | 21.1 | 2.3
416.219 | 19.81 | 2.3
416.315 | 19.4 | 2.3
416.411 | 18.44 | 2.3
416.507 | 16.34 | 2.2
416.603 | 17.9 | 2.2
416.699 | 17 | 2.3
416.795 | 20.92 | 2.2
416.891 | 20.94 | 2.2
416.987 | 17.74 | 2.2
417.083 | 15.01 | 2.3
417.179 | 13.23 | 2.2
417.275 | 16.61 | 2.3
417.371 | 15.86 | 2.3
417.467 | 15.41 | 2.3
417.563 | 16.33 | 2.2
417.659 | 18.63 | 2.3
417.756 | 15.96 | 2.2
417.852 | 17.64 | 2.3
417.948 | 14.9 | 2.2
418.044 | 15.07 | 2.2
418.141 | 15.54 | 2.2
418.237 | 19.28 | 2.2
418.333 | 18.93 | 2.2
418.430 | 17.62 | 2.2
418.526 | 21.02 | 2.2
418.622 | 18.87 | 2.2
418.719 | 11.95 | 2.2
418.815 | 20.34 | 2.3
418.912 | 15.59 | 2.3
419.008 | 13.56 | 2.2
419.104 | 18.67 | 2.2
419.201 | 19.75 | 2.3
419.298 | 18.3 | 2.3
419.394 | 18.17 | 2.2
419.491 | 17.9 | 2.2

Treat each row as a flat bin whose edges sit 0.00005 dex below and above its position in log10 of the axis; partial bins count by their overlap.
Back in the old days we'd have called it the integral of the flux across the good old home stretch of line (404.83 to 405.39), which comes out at 10.1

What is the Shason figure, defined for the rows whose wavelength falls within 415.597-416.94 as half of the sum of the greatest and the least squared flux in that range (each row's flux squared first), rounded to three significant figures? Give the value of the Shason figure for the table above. 356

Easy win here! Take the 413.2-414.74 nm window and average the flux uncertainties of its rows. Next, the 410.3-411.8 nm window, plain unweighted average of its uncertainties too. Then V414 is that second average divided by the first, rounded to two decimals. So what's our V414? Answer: 1.03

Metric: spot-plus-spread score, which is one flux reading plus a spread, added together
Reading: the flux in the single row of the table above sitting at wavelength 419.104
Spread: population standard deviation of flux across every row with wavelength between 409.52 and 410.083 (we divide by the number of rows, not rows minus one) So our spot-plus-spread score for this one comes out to 20.8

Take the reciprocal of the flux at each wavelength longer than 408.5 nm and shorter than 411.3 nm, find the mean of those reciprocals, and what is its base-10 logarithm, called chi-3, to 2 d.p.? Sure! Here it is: -1.23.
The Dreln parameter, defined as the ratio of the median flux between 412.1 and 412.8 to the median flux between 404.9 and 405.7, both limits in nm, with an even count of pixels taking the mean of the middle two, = 0.88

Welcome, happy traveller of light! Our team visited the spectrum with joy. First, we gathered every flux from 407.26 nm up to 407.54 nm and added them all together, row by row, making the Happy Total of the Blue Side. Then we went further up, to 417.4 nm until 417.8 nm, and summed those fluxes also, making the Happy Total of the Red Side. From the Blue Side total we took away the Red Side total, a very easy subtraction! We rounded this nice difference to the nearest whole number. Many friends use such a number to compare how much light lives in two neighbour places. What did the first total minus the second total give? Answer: -14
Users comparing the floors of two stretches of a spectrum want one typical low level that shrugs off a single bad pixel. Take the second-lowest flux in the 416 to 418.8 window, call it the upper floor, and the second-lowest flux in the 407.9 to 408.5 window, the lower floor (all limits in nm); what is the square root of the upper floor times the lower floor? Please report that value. 15.1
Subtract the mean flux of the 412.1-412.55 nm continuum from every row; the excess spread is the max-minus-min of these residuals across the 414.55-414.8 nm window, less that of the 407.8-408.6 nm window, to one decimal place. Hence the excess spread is -6.3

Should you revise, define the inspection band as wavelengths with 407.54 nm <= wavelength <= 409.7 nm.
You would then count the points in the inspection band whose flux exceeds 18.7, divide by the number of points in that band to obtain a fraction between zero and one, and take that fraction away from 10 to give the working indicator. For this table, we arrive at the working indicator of 9.6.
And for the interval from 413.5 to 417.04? 9.6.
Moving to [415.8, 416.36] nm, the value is 9.3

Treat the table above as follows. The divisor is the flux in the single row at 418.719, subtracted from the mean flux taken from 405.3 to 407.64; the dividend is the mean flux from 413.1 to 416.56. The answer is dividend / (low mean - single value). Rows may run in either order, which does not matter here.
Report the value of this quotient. 3.0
